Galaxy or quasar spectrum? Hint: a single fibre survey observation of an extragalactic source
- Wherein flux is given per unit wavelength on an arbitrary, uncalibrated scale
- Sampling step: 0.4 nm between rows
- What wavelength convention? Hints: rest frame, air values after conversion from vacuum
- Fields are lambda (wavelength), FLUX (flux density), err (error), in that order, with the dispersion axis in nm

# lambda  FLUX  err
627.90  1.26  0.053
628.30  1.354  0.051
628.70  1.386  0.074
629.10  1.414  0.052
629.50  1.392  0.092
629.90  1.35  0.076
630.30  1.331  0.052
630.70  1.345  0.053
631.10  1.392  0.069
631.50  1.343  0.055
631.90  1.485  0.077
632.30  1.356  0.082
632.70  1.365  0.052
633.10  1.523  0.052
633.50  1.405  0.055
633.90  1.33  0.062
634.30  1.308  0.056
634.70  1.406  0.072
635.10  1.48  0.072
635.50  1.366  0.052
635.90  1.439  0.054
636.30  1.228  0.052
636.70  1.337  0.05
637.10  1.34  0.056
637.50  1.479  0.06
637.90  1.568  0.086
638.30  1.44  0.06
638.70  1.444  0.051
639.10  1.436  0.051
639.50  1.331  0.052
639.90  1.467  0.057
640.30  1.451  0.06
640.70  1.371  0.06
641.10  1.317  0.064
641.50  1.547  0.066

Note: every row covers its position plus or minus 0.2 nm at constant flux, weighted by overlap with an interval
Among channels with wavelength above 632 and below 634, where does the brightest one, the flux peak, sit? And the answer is 633.10 nm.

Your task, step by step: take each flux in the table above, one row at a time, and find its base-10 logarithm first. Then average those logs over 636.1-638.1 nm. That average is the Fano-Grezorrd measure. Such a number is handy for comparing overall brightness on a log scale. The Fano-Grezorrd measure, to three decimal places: 0.142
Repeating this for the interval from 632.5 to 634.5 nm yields 0.141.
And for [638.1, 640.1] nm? 0.153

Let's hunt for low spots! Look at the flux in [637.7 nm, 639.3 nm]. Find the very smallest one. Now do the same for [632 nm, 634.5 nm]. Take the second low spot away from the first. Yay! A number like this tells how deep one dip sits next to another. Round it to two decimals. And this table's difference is 0.13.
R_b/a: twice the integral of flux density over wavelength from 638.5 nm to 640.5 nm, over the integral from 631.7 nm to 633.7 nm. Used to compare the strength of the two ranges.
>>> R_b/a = 2.00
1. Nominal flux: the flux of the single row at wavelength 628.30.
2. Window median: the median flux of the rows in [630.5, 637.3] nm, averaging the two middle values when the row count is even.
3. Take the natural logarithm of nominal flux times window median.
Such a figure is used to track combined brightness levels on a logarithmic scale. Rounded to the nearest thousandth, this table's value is 0.614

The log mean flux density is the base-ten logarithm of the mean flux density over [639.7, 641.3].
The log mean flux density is 0.147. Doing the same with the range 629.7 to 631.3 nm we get 0.132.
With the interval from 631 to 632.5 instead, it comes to 0.144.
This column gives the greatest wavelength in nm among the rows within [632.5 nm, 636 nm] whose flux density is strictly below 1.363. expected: 634.30 nm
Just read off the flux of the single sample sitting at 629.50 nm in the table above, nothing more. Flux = 1.392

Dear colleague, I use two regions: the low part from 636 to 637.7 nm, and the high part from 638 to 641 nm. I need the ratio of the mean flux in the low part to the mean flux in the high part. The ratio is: 0.95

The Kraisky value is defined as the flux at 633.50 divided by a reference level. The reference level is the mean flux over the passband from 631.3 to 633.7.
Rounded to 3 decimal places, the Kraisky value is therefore 0.994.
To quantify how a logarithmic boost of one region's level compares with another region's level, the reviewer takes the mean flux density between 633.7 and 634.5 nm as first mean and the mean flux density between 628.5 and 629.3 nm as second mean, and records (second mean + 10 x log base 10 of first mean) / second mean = 1.86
